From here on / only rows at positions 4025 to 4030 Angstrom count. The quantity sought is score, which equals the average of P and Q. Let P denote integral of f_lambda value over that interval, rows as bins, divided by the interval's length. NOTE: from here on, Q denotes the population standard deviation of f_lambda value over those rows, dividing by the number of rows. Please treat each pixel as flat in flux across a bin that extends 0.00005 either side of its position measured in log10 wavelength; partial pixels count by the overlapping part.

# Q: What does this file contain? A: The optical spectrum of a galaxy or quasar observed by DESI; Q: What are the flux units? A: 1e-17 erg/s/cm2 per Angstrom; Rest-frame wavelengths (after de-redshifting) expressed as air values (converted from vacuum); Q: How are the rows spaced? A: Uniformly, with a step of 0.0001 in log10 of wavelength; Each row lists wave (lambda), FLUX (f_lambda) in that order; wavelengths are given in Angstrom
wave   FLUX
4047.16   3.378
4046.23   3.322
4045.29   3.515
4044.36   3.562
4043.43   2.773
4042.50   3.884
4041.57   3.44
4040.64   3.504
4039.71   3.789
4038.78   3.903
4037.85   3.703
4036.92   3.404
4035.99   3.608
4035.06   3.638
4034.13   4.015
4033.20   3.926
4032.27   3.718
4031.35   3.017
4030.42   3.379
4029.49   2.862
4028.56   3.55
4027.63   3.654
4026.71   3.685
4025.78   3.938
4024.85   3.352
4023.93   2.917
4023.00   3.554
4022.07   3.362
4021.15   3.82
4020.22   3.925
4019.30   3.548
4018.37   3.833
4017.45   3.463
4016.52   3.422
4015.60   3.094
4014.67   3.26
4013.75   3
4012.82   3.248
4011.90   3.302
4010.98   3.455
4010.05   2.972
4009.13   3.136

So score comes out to 1.94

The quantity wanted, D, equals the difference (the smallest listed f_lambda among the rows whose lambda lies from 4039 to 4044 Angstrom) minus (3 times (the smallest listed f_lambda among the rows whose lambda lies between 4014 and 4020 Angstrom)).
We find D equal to -6.5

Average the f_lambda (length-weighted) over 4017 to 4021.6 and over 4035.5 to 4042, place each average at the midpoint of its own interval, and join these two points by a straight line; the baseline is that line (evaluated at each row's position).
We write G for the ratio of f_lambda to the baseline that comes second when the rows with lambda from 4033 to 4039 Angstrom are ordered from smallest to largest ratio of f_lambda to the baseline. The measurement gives 0.99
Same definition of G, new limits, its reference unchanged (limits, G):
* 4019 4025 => 0.91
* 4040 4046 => 0.95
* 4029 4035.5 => 0.82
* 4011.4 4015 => 0.87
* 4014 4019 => 0.87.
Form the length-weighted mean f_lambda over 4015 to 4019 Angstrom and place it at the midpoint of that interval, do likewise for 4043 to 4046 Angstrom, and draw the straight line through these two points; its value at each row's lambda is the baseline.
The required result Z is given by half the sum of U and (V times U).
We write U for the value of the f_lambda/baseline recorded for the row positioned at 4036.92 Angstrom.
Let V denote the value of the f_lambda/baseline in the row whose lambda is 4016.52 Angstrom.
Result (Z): 1.02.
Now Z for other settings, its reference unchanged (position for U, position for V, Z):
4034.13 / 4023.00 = 1.22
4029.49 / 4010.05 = 0.79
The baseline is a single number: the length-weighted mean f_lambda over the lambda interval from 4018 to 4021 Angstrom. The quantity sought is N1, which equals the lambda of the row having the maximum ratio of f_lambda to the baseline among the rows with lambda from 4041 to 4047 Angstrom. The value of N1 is 4042.50 Angstrom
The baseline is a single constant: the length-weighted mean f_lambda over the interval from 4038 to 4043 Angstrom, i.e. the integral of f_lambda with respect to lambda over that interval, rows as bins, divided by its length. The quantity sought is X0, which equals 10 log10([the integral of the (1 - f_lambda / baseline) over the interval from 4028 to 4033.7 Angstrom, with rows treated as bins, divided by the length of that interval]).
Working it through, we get -11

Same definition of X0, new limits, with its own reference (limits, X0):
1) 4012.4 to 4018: -9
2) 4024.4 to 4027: -20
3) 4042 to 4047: -11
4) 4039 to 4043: -20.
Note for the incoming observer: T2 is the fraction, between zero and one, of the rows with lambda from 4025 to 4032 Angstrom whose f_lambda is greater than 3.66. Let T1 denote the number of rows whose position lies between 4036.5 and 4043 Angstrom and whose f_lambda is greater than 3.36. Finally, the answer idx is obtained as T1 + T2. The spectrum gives 7.3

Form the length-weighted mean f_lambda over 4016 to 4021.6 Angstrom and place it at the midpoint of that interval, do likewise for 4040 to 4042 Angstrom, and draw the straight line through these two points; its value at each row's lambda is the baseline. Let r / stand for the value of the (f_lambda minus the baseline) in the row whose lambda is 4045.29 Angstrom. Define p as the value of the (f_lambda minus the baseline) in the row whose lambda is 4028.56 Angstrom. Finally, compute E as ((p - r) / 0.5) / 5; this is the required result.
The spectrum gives -0.03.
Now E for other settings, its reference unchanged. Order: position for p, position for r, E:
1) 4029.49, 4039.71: -0.40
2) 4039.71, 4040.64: 0.11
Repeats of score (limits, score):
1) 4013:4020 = 1.83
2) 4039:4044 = 1.95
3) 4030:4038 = 1.94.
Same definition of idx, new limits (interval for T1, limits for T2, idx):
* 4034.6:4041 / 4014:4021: 7.3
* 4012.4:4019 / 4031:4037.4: 3.4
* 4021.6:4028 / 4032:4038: 5.6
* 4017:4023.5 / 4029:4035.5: 7.4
